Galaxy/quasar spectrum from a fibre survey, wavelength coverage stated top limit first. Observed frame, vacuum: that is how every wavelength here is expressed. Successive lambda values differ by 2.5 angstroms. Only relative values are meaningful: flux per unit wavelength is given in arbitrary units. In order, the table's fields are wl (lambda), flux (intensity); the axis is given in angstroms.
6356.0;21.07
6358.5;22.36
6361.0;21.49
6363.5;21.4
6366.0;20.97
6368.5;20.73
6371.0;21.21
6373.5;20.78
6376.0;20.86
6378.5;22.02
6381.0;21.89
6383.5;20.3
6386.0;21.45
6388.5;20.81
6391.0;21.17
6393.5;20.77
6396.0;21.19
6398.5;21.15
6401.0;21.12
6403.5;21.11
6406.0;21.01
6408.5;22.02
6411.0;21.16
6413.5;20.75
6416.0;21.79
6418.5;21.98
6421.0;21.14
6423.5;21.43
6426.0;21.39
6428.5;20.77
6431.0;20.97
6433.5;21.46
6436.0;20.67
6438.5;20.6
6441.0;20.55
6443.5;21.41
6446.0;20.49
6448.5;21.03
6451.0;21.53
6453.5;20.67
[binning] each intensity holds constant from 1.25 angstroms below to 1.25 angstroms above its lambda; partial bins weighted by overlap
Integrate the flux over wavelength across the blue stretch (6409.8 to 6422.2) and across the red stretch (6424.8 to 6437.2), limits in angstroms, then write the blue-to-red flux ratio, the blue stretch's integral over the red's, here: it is 1.01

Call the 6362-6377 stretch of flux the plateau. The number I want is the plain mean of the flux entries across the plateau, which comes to 21.0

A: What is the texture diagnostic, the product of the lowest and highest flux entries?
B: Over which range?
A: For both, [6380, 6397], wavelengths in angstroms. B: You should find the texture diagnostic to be 444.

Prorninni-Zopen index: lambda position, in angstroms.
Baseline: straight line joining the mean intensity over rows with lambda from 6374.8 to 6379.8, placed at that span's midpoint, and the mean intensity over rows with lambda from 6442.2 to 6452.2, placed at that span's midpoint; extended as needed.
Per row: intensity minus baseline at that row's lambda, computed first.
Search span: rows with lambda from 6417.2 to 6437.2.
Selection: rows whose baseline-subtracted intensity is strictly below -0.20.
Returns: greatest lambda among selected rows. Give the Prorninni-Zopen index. 6436.0 angstroms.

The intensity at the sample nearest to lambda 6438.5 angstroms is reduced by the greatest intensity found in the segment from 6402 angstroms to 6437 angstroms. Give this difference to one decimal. -1.4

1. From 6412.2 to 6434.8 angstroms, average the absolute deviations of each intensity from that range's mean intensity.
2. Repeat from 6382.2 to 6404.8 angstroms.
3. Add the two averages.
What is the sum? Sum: 0.60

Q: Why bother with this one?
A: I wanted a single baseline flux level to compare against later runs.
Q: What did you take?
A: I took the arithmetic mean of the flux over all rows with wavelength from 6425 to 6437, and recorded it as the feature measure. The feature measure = 21.1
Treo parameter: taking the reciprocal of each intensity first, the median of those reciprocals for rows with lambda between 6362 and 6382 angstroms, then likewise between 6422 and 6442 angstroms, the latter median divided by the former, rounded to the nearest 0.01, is 1.01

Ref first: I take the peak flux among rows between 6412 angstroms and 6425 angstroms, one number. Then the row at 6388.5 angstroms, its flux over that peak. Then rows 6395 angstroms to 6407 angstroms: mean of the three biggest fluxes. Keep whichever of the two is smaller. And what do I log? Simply 0.947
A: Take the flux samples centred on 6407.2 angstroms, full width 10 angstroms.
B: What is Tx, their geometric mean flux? 21.3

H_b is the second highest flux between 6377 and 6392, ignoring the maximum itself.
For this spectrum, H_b 21.89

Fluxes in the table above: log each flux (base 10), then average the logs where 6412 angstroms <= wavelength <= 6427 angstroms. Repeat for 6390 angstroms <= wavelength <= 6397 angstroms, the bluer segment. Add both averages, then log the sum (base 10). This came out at 0.424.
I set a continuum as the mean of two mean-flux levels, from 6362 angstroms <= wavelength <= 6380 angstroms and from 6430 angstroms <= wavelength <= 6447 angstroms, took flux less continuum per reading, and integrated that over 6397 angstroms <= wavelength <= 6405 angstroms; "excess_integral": 0.9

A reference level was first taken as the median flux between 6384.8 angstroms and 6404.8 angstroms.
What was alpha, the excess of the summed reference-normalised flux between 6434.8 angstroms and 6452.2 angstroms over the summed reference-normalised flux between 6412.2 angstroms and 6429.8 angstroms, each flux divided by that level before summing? -0.14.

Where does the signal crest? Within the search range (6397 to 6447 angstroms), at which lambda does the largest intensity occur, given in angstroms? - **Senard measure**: 6408.5 angstroms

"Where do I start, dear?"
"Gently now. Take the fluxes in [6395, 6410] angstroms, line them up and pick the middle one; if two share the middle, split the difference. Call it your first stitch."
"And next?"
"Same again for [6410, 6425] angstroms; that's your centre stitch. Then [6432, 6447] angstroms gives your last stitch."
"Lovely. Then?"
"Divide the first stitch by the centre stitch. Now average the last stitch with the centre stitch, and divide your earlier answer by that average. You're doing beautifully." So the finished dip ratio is 0.0473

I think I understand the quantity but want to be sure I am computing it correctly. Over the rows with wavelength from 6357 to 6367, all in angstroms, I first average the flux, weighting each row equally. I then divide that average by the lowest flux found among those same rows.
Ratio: 1.03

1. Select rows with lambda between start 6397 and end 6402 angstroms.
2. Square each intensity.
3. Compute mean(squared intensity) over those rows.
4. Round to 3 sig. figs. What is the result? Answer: 447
